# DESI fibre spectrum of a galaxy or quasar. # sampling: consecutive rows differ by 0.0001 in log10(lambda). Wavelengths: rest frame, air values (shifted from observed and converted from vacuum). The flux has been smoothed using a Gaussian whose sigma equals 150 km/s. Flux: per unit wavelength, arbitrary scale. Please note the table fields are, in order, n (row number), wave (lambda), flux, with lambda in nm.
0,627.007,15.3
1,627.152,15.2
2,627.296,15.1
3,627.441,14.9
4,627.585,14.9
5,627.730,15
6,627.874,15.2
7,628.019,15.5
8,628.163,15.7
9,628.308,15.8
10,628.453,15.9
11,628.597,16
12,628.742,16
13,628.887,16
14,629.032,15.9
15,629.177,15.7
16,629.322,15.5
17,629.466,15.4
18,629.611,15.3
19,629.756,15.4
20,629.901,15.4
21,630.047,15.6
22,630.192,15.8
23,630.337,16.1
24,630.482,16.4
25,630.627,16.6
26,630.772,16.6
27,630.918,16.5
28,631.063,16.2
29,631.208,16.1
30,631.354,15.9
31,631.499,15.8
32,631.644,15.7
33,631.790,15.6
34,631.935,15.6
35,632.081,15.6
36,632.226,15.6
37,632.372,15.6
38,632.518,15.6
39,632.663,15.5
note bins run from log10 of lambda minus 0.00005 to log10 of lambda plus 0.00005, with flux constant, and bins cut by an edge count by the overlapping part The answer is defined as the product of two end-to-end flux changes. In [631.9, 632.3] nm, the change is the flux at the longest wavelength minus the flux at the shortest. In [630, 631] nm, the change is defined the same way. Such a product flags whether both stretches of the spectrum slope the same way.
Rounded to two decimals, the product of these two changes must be 0.00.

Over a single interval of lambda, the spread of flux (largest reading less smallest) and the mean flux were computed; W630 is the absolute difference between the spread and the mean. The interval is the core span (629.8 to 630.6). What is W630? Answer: 14.9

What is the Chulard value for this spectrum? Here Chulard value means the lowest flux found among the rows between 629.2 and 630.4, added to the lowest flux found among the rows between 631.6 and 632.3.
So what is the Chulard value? 30.9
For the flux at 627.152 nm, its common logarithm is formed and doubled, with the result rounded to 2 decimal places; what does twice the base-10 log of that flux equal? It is 2.36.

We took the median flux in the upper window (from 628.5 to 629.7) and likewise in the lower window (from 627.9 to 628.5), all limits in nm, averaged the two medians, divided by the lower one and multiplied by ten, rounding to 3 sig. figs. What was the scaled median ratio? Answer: 10.0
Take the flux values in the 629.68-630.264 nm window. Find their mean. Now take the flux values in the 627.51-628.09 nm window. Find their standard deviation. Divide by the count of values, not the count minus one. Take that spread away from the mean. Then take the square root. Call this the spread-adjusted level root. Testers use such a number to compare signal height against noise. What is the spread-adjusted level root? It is 3.91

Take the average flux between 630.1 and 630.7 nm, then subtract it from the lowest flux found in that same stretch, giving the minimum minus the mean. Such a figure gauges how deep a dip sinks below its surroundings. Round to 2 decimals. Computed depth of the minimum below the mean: -0.43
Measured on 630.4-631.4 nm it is -0.43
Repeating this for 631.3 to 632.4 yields -0.08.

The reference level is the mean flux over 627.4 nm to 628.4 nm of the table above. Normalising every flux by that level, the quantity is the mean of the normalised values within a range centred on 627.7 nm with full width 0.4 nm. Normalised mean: 0.98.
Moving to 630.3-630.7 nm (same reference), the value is 1.07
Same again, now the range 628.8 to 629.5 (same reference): 1.03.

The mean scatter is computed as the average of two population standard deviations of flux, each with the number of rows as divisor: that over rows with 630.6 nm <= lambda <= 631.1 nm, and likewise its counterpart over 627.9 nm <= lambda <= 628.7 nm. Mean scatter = 0.17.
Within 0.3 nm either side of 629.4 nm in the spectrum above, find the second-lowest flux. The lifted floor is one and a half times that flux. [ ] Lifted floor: 23.1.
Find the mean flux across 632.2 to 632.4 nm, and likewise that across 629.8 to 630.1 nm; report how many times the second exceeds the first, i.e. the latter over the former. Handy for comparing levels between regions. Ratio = 0.99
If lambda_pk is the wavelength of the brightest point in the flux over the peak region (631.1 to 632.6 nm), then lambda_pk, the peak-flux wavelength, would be 631.208 nm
